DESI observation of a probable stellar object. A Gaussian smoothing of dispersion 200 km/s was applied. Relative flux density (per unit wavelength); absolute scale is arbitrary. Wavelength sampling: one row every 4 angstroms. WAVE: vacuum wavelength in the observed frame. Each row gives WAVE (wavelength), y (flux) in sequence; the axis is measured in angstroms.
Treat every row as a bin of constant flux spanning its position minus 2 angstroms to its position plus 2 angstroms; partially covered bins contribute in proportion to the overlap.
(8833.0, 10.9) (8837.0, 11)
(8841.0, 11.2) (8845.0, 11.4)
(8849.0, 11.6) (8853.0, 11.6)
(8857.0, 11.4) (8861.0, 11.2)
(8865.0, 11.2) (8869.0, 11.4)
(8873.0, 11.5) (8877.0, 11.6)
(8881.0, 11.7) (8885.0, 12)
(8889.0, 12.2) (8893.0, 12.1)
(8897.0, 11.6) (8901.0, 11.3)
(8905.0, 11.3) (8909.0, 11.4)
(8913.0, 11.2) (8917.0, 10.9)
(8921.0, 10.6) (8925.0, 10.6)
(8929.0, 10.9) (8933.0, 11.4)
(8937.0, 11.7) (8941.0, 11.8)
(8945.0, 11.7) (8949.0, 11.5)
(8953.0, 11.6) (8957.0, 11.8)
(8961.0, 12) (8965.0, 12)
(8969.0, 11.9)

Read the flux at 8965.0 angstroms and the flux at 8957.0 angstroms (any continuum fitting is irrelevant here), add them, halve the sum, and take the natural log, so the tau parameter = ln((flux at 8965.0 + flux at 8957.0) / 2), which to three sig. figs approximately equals 2.48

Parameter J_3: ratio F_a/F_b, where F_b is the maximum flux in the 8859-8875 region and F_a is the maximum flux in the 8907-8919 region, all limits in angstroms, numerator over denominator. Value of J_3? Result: 0.99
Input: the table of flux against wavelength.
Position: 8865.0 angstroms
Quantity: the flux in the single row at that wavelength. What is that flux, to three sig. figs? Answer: 11.2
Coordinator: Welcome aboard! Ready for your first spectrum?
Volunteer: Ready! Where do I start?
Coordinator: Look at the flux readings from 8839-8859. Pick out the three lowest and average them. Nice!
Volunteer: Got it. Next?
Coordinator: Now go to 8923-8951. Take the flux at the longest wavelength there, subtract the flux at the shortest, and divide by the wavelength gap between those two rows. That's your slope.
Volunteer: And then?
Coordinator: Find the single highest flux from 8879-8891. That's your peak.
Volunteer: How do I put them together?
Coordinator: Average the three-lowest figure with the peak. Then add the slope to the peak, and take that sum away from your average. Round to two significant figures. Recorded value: -0.47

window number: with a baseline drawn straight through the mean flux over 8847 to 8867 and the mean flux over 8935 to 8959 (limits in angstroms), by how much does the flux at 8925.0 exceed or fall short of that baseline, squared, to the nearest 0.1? 1.0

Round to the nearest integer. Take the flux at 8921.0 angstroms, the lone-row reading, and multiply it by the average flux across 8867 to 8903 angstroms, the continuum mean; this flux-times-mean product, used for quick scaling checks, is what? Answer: 124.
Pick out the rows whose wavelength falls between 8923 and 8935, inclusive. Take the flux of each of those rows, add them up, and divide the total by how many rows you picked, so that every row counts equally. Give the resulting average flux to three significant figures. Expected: 11.0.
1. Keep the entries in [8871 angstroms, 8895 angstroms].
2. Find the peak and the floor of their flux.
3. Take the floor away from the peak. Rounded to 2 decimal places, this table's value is 0.70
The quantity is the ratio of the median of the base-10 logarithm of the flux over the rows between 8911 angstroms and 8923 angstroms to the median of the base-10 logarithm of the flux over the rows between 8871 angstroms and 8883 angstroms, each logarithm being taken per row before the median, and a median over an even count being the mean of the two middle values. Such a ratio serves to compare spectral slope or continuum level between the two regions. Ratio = 0.97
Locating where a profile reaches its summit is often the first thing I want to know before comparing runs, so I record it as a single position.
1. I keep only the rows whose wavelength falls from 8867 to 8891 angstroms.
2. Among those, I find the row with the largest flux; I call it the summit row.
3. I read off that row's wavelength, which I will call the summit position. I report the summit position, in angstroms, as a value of 8889.0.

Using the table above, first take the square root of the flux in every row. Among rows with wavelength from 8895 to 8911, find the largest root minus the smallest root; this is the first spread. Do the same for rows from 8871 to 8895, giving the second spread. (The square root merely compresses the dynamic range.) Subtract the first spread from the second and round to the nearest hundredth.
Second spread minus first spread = 0.06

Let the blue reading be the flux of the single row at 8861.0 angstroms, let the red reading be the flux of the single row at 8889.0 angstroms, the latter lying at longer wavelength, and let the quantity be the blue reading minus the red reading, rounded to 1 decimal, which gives -1.0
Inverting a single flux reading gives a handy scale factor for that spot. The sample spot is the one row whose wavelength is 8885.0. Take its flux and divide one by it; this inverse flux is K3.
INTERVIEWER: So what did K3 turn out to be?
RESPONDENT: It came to 0.0833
